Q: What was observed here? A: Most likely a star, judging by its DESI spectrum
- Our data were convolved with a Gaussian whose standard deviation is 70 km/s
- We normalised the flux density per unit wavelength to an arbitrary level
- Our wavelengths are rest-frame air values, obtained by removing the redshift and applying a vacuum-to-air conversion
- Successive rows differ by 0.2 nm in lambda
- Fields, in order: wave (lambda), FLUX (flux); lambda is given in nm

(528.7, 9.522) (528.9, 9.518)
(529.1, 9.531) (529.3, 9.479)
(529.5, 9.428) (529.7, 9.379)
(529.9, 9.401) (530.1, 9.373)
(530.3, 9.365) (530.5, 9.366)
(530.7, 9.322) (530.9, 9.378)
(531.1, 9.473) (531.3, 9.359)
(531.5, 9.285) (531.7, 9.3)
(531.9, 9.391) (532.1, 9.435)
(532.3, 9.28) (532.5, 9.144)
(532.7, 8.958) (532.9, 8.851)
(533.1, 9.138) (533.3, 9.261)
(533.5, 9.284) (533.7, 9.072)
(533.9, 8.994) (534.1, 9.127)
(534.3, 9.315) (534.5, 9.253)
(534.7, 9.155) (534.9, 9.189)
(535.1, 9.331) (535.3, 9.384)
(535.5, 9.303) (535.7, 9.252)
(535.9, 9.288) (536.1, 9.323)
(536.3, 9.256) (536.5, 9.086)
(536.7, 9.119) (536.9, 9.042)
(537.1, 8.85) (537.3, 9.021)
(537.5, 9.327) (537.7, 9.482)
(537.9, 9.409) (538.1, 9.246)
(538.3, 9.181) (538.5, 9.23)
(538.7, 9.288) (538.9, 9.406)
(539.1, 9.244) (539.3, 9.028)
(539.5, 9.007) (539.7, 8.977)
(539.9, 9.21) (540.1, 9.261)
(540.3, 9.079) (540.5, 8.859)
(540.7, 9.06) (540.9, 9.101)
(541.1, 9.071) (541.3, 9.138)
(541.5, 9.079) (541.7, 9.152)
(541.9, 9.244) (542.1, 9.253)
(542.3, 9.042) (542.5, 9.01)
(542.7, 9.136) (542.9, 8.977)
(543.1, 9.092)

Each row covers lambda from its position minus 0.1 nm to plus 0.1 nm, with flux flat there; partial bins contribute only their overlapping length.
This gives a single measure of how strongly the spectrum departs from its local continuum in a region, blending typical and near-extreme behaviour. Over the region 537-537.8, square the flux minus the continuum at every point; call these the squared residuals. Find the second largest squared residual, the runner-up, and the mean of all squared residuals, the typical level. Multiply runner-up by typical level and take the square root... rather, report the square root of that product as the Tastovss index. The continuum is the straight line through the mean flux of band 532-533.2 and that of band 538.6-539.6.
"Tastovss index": 0.074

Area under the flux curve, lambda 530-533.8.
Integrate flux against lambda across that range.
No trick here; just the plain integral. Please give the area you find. 35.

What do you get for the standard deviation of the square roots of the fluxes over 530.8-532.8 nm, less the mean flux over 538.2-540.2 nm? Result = -9.16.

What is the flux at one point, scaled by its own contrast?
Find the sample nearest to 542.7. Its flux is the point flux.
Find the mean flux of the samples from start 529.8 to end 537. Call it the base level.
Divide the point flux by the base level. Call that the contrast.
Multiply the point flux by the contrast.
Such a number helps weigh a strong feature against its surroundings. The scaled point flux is 9.03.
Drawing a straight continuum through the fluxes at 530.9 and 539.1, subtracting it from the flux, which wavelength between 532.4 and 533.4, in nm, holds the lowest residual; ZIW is 532.9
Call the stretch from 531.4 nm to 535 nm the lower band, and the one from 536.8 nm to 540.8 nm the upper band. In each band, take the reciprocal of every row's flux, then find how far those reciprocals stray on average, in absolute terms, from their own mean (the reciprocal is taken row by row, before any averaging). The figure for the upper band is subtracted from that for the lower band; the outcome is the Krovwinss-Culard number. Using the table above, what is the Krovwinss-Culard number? -0.0004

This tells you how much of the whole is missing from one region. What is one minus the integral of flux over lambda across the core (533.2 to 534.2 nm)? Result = -8.15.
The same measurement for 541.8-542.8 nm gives -8.14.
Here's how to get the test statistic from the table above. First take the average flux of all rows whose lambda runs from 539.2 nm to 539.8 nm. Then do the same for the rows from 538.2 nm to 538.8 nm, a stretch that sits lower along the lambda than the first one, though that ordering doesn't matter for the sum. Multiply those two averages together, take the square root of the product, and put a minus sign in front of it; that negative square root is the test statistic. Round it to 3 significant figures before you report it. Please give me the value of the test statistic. -9.12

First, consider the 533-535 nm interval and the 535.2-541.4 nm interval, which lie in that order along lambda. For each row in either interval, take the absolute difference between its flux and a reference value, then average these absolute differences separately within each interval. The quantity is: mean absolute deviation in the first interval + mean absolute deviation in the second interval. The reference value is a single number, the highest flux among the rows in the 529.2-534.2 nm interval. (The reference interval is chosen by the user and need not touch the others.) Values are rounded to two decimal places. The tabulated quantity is 0.60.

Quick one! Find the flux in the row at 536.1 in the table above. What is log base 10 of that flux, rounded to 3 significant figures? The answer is 0.970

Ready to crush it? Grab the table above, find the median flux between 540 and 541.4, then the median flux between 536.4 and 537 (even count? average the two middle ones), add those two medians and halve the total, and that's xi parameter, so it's 9.08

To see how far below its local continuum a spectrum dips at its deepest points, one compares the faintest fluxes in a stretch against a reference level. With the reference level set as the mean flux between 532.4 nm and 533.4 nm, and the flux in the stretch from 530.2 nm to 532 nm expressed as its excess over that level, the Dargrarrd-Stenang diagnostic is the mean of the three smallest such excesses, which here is 0.23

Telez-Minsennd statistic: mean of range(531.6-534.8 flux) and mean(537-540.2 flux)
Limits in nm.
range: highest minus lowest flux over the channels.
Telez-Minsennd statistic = 4.89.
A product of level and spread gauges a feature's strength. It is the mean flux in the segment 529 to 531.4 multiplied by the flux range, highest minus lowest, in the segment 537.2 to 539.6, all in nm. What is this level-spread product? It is 4.5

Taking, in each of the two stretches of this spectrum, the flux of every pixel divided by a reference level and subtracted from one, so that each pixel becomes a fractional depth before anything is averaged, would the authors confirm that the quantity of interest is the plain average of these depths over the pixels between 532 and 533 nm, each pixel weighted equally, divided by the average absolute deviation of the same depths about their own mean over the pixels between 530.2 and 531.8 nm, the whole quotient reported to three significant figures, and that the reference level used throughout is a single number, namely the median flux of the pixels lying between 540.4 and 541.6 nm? -1.46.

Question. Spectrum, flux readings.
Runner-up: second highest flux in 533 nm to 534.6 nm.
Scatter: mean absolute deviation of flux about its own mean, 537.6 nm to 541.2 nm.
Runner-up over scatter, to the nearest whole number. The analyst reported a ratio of 69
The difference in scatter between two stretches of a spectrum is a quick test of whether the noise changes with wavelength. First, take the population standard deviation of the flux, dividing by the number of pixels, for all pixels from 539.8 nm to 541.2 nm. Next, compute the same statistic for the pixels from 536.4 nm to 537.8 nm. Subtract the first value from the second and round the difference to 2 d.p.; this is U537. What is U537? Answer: 0.08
